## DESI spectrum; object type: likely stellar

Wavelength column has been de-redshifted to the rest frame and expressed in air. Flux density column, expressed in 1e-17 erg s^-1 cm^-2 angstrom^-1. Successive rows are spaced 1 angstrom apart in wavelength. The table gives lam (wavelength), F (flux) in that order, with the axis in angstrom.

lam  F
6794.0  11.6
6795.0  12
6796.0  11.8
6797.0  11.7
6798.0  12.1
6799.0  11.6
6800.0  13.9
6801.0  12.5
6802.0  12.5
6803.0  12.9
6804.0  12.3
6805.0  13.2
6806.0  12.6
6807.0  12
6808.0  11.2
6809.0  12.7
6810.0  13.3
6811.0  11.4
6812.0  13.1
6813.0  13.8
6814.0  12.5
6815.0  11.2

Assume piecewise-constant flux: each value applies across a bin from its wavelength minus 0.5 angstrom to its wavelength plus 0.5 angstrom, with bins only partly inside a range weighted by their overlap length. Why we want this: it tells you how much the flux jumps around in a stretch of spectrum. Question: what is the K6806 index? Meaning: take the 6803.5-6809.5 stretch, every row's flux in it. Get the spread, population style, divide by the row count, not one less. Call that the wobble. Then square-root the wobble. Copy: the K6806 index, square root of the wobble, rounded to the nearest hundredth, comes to 0.79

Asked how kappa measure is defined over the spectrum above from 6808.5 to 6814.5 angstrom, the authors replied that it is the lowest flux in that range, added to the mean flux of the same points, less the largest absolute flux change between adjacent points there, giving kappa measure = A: 22.3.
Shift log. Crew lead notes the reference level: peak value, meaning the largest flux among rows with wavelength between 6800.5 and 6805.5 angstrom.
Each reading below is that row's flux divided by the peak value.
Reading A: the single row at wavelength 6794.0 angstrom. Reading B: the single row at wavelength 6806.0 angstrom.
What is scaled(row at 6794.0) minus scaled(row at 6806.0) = -0.076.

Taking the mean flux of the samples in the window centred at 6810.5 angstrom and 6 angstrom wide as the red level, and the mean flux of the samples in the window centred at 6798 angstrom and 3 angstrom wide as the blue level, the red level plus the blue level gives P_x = 24.4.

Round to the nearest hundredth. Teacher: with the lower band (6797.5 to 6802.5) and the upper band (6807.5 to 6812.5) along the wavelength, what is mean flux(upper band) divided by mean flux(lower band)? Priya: 0.99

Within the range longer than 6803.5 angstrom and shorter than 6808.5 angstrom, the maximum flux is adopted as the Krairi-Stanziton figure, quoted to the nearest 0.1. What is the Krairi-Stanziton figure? 13.2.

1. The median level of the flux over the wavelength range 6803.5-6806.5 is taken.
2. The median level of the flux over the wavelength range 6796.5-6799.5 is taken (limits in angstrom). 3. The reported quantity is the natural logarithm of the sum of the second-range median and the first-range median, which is 3.19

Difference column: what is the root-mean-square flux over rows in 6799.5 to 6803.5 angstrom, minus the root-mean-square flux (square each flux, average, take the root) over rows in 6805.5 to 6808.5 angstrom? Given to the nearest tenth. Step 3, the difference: 1.0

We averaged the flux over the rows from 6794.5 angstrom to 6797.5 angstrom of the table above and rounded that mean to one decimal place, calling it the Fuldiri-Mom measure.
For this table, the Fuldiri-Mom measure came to 11.8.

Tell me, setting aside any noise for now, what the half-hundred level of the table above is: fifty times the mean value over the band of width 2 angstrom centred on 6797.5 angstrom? 595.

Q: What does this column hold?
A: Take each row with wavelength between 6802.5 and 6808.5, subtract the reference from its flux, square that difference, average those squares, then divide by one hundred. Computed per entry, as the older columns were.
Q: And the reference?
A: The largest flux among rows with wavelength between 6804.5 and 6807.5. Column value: 0.011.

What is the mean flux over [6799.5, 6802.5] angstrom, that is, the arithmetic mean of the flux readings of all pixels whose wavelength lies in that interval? 13.0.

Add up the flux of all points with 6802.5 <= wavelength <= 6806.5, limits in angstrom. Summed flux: 51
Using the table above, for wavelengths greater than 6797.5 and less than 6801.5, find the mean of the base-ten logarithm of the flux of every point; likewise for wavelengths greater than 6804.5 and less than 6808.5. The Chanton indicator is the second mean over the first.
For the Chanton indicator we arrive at 0.99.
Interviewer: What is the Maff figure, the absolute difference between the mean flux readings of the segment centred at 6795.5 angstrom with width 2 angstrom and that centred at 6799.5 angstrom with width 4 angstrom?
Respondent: 0.6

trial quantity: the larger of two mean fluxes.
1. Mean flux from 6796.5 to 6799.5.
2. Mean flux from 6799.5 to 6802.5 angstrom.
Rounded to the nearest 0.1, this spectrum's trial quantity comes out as 13.0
